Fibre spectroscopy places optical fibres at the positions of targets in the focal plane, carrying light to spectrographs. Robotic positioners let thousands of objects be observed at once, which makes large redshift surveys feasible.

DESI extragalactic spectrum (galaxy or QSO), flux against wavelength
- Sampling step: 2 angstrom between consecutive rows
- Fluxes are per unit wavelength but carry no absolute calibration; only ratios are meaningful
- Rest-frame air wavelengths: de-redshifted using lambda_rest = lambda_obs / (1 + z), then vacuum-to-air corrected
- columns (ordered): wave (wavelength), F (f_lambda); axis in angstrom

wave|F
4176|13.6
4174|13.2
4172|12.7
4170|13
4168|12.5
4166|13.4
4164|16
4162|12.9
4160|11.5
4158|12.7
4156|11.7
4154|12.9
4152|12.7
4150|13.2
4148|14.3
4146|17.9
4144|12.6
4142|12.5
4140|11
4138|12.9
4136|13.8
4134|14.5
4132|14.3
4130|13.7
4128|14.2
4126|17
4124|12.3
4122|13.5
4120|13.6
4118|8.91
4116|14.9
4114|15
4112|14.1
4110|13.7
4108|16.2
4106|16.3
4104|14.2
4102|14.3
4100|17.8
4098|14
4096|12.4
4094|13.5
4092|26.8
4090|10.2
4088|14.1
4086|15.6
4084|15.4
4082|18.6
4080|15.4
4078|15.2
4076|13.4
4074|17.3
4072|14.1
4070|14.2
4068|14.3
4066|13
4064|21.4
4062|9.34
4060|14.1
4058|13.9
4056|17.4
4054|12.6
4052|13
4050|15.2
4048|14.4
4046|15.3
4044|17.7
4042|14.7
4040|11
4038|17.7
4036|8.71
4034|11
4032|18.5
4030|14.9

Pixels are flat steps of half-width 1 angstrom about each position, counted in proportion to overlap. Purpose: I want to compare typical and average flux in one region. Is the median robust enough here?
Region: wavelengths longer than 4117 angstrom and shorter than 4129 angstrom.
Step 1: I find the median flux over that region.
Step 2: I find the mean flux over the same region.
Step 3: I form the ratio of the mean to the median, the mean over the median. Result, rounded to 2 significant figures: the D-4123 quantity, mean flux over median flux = 0.98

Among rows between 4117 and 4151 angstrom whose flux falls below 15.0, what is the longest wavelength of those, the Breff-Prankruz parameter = 4150 angstrom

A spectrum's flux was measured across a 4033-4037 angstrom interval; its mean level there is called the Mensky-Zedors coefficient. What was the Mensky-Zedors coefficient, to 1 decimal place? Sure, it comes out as 9.9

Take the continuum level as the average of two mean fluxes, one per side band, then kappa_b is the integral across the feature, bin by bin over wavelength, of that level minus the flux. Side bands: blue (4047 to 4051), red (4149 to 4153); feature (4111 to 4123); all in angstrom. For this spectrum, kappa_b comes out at 6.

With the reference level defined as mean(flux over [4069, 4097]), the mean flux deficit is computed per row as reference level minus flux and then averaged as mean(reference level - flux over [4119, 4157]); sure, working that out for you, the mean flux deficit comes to 1.8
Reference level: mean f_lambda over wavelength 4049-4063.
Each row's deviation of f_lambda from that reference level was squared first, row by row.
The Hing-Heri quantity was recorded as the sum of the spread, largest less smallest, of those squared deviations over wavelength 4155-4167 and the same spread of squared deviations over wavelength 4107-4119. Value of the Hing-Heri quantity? 28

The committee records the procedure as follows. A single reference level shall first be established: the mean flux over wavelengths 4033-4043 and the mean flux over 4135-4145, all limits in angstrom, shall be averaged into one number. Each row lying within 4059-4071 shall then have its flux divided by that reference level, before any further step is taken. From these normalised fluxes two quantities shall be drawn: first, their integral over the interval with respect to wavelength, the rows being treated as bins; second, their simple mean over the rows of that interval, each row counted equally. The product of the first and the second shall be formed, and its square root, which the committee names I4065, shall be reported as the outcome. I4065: 3.96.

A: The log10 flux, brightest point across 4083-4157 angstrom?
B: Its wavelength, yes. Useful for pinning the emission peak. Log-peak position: 4092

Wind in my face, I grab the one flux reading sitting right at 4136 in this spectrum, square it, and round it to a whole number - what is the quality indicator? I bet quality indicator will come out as 190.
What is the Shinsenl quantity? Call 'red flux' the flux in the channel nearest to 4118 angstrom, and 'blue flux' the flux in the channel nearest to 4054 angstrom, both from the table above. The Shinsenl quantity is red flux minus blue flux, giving -3.7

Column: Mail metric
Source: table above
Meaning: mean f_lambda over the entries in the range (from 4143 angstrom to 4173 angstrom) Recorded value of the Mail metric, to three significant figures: 13.3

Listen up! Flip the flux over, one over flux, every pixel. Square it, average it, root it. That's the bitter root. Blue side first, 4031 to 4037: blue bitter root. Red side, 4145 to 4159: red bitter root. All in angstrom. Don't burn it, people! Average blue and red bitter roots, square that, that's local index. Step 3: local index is 0.0068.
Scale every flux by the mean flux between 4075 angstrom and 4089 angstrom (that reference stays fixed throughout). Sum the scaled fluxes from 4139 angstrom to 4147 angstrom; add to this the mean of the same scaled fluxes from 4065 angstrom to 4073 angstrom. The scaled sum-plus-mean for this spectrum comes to 4.4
